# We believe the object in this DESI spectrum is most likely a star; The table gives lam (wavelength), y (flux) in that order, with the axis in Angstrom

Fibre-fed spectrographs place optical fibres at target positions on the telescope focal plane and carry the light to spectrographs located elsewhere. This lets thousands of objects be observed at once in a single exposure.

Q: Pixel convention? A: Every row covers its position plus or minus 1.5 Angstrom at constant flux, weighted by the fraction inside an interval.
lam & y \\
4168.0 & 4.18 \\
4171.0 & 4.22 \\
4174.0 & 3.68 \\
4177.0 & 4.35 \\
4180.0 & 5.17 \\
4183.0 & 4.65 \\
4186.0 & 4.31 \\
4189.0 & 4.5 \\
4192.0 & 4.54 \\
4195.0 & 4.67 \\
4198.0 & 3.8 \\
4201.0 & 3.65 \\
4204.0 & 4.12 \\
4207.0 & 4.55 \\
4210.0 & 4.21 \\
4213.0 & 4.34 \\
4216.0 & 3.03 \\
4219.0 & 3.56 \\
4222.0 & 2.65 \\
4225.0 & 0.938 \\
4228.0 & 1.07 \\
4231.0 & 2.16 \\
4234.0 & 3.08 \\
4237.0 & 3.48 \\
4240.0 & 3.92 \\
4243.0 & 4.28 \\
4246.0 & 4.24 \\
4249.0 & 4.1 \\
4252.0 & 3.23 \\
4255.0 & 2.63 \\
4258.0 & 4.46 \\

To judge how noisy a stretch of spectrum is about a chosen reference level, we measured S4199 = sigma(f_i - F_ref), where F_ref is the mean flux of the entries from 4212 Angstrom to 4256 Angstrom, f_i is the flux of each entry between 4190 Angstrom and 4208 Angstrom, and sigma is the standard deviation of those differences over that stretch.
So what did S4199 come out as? 0.4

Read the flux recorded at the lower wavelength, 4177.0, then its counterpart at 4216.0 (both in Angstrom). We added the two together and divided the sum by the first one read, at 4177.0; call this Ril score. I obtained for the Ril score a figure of 1.7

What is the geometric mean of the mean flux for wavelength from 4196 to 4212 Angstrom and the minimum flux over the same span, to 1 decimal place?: 3.9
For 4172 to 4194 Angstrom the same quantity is 4.0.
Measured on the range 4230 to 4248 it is 2.8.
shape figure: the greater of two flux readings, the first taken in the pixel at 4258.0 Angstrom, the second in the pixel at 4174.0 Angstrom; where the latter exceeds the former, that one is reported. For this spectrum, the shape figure 4.5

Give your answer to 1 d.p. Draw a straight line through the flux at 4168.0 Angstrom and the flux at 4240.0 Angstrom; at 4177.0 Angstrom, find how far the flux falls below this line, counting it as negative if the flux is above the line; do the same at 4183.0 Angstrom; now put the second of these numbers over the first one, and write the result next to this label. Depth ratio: 2.6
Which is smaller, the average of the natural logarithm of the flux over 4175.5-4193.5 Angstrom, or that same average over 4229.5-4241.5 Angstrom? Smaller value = 1.1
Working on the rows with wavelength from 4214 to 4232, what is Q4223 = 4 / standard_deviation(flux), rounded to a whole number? 4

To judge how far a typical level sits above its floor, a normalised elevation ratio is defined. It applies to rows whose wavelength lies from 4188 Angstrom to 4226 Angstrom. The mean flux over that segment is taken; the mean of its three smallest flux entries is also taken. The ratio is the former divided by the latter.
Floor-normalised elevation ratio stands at 1.7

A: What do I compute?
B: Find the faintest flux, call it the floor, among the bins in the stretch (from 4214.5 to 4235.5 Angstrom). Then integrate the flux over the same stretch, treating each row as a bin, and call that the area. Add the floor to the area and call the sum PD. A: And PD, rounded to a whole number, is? 50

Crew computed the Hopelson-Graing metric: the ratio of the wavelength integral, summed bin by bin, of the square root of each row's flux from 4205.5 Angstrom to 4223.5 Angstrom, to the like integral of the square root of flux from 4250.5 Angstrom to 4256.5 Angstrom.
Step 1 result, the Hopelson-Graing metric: 3.4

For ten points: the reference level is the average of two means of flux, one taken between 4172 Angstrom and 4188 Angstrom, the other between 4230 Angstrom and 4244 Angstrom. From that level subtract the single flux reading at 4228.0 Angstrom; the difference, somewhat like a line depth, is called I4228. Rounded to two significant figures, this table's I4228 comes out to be 2.8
